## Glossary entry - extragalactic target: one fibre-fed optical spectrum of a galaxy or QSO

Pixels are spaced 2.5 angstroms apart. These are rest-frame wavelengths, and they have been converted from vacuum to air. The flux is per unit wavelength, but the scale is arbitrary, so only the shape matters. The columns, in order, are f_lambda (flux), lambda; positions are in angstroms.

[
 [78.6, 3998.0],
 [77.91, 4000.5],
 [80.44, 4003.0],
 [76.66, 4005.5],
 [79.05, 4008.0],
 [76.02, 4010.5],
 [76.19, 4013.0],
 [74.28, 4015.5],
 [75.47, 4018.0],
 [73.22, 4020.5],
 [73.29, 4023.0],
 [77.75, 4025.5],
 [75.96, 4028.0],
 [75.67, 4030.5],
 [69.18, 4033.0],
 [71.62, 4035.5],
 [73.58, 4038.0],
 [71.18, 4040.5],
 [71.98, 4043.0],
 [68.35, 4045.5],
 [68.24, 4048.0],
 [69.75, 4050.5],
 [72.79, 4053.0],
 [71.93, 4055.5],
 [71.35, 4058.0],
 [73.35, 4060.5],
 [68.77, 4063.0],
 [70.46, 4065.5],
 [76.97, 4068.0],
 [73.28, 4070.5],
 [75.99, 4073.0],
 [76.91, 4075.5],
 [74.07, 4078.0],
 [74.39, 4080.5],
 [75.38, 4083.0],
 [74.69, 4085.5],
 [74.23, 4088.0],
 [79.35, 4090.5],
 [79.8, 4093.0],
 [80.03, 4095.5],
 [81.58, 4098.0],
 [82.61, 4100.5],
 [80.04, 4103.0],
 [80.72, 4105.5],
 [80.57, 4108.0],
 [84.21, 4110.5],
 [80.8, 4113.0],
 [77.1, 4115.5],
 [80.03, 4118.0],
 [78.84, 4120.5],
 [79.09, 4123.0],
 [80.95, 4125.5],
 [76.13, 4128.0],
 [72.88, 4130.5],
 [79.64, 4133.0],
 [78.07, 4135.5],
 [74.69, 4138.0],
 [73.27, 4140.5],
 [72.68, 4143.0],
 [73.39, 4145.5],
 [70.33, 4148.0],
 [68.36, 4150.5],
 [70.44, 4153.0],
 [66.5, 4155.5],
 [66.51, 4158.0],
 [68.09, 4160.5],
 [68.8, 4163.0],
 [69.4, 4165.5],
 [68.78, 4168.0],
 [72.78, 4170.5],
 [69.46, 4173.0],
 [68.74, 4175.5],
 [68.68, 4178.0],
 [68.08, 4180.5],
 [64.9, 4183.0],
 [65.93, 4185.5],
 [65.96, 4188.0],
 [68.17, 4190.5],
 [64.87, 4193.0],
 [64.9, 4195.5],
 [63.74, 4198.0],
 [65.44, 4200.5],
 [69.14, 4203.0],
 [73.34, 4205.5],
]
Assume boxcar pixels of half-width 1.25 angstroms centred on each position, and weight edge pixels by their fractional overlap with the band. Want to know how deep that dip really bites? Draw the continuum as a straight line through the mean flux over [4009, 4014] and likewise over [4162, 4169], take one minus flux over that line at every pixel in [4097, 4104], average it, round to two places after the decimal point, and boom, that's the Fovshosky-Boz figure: -0.13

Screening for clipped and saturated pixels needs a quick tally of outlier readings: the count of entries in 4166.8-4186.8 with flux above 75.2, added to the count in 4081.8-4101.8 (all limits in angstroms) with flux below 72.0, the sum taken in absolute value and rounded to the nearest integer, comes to 0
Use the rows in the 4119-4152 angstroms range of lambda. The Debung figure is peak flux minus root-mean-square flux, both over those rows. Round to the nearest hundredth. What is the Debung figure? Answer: 5.60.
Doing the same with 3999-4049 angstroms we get 6.06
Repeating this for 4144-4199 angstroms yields 5.31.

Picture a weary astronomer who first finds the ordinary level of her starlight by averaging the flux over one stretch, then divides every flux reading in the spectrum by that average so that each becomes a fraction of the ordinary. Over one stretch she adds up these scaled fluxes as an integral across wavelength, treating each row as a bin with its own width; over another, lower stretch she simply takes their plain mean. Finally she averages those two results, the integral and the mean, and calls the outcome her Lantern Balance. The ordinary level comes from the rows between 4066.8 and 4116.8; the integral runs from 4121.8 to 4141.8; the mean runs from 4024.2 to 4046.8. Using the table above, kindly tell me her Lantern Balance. 10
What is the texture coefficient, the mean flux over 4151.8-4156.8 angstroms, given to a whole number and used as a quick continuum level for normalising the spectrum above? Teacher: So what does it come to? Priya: 68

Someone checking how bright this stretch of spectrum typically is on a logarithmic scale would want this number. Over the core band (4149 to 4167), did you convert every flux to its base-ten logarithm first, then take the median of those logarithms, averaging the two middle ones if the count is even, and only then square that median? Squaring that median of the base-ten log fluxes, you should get 3.37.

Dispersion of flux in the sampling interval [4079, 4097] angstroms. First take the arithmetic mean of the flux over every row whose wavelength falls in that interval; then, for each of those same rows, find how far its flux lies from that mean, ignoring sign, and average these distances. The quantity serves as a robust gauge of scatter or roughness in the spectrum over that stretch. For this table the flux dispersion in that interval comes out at 2.48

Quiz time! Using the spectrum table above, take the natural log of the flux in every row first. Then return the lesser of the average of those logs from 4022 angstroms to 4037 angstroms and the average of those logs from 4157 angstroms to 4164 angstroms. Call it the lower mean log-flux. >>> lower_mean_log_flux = 4.22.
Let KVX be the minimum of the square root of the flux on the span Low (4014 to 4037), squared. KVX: 69.2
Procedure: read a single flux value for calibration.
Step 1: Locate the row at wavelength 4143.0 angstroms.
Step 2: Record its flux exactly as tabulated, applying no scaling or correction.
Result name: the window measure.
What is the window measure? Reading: 72.68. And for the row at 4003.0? 80.44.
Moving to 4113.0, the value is 80.8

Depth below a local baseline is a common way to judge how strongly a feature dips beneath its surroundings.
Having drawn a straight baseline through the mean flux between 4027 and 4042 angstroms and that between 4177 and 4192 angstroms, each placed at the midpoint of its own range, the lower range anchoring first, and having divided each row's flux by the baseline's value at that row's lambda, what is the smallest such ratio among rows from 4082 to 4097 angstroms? 1.05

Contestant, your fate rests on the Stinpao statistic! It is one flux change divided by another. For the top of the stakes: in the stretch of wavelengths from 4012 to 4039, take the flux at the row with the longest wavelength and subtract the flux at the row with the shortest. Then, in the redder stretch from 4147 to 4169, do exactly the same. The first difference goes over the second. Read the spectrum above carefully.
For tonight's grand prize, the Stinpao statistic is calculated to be 1.7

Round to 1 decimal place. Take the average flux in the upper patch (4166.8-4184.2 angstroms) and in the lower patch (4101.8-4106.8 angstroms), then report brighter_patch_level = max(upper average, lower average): 80.4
